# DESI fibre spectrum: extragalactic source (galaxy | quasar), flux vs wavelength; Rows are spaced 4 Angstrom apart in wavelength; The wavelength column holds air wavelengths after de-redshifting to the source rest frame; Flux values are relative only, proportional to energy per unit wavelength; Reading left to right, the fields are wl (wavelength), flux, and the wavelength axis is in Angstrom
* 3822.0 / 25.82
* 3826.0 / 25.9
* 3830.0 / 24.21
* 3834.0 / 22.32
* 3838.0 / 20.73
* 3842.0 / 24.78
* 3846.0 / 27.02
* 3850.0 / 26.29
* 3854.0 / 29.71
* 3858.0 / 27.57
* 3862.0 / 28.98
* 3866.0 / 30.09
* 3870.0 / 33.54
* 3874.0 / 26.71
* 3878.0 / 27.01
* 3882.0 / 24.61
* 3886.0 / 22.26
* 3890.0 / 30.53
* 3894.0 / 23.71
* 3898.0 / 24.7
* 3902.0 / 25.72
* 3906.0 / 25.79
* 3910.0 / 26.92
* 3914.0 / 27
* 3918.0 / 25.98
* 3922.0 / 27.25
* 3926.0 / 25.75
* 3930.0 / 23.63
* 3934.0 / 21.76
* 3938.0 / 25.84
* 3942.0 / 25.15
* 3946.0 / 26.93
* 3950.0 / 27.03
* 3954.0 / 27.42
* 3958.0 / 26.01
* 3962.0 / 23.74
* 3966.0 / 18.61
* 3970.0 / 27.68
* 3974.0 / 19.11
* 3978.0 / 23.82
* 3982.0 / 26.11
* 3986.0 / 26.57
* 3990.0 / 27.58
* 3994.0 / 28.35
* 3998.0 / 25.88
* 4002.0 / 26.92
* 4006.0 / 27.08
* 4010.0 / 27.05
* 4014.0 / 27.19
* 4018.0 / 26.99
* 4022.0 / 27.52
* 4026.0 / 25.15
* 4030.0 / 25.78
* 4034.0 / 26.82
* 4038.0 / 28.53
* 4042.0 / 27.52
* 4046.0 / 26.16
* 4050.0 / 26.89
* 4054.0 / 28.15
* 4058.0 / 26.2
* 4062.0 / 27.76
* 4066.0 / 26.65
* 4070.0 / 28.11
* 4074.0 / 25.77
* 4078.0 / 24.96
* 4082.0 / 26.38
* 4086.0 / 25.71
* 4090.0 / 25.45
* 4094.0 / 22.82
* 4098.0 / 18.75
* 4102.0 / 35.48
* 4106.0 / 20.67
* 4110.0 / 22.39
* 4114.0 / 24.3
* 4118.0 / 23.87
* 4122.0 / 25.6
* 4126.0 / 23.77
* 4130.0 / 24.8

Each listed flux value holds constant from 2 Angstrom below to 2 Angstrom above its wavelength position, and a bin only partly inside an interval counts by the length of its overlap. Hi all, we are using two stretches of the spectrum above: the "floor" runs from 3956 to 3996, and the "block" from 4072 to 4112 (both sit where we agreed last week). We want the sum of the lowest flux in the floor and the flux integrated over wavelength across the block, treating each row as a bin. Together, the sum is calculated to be 1012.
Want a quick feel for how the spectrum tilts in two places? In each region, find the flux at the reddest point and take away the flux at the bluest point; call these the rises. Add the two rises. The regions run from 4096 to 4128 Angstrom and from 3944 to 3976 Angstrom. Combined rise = -3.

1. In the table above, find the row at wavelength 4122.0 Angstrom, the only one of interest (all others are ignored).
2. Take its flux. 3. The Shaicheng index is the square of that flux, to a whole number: 655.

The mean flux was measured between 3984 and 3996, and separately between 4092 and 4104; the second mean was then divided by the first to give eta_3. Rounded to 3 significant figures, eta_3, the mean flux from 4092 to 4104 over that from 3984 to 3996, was 0.934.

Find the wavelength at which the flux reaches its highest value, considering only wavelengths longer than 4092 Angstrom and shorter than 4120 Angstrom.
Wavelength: 4102.0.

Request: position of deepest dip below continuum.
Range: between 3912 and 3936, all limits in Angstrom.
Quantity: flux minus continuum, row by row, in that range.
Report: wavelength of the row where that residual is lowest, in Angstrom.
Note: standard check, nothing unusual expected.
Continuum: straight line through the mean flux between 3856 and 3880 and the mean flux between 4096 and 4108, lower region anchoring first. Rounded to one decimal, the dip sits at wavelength 3934.0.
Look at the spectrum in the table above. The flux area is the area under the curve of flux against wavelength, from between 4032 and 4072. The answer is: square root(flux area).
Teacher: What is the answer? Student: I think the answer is 33.0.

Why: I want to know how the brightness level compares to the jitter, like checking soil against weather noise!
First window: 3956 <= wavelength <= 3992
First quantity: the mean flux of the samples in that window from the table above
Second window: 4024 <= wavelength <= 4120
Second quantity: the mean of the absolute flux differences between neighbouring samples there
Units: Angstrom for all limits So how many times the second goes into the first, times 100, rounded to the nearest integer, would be 909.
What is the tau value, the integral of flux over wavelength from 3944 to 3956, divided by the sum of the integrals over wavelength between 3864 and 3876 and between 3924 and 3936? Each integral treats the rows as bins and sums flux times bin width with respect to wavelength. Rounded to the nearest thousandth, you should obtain 0.504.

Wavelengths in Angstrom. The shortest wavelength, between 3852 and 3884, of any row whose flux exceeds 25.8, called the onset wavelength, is 3854.0 Angstrom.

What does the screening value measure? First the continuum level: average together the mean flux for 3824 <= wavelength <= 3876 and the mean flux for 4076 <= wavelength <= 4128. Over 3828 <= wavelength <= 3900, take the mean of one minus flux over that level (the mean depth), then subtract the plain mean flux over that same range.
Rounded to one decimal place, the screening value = -26.4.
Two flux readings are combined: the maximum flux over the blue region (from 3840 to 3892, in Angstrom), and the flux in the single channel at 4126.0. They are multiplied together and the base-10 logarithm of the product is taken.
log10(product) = 2.90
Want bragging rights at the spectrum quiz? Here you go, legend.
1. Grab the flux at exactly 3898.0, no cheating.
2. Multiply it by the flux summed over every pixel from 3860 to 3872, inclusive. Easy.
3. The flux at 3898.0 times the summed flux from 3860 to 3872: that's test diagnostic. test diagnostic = 2287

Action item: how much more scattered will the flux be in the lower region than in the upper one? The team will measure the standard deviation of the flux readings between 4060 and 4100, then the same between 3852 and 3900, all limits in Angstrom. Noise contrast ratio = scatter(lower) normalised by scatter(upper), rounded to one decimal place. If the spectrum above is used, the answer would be 1.2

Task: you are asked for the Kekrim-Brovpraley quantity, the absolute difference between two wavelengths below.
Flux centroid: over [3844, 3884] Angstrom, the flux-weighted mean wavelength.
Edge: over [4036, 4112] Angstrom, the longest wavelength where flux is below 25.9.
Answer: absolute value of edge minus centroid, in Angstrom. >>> 246.1 Angstrom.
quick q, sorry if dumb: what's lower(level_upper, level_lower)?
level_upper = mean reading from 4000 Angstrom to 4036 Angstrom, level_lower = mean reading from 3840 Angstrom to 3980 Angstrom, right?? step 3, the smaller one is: 26.0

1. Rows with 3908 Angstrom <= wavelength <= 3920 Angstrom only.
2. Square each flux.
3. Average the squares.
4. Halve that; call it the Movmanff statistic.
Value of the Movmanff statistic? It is 355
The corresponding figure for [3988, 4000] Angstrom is 372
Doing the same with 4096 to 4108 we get 340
